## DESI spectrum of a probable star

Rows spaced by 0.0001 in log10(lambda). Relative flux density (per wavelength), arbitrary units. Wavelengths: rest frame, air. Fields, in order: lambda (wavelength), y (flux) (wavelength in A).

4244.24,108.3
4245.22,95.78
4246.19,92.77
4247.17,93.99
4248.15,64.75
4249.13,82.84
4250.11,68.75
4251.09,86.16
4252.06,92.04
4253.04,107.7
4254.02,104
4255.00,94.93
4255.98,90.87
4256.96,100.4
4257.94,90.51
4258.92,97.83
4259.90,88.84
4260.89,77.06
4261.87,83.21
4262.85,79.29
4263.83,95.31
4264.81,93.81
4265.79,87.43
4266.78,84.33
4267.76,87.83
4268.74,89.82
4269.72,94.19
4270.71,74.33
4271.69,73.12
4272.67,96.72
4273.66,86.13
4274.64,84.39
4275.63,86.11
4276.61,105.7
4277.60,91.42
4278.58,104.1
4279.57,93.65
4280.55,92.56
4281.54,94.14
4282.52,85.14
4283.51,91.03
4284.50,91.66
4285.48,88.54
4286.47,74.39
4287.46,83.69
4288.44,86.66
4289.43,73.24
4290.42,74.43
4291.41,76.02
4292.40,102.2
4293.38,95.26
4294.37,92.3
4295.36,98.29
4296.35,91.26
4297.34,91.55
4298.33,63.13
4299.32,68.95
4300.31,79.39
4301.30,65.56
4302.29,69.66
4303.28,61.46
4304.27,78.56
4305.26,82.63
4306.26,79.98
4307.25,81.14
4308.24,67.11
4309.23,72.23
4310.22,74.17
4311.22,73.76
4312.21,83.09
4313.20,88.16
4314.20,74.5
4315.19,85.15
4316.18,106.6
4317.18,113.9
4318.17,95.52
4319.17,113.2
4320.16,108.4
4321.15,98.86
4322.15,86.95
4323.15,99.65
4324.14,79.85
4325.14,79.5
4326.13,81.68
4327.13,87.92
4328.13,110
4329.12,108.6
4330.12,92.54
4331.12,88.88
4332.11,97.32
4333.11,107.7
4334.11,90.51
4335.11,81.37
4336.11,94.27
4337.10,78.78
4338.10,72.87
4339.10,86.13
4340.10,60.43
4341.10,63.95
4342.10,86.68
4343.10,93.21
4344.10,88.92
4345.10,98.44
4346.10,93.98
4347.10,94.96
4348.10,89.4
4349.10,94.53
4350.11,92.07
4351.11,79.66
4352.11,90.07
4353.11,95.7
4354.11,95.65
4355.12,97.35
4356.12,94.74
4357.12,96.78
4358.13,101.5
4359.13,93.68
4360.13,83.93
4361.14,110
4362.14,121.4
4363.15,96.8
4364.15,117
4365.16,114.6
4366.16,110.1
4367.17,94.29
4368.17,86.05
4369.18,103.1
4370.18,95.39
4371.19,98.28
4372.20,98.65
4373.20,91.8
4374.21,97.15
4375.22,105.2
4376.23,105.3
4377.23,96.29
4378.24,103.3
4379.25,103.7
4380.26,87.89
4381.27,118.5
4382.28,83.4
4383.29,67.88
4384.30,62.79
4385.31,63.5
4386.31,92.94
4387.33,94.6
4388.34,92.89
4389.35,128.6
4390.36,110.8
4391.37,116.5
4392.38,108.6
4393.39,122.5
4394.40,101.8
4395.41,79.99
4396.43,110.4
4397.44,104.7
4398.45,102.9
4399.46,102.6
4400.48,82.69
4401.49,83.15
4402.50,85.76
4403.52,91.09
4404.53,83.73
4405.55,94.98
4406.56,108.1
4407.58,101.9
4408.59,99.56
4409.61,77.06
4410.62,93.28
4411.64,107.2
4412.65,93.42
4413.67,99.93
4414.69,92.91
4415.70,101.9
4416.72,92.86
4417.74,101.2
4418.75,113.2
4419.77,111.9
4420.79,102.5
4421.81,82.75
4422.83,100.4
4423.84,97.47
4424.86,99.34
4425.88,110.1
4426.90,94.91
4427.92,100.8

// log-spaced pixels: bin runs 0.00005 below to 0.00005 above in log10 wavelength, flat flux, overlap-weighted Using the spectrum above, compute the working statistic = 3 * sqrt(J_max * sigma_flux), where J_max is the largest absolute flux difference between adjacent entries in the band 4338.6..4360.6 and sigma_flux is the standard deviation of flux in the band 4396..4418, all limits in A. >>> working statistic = 46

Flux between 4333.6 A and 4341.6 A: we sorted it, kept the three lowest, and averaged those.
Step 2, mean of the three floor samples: 66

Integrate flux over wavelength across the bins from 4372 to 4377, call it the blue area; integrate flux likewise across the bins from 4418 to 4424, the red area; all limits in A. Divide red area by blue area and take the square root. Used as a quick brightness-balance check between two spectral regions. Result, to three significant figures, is 1.11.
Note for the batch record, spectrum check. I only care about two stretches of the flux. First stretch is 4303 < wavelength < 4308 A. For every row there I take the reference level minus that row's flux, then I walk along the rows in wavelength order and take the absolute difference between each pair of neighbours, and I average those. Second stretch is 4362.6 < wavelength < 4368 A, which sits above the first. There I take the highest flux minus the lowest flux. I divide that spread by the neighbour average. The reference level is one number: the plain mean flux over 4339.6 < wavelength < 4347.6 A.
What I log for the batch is 3.6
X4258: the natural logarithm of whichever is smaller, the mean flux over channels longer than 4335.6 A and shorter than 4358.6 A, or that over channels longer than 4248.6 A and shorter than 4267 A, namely 4.49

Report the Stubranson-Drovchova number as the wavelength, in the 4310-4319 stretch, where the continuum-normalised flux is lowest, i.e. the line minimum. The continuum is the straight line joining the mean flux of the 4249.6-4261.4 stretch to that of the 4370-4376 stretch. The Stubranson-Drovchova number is 4311.22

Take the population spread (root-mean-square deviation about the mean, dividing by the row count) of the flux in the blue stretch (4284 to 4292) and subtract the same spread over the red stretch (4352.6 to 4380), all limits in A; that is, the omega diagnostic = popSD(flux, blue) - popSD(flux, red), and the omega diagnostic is -2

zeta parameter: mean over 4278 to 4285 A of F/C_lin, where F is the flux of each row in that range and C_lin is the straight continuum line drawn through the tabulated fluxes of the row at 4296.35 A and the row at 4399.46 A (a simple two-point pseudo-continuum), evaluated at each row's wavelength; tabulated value 1.04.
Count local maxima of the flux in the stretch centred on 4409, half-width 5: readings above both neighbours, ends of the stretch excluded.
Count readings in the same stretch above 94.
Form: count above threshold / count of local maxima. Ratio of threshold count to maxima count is 3.0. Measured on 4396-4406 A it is 5.0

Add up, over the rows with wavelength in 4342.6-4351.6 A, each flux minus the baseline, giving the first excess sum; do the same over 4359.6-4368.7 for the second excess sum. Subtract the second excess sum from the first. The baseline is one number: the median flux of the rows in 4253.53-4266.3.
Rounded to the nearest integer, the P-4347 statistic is -109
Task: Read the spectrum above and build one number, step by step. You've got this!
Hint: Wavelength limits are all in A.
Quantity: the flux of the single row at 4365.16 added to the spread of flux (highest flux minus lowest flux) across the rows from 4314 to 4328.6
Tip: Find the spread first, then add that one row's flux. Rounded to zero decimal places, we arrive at 154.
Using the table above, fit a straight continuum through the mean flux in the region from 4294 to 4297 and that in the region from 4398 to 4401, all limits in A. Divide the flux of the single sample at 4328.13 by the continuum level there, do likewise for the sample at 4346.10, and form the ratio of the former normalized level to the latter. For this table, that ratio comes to 1.17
